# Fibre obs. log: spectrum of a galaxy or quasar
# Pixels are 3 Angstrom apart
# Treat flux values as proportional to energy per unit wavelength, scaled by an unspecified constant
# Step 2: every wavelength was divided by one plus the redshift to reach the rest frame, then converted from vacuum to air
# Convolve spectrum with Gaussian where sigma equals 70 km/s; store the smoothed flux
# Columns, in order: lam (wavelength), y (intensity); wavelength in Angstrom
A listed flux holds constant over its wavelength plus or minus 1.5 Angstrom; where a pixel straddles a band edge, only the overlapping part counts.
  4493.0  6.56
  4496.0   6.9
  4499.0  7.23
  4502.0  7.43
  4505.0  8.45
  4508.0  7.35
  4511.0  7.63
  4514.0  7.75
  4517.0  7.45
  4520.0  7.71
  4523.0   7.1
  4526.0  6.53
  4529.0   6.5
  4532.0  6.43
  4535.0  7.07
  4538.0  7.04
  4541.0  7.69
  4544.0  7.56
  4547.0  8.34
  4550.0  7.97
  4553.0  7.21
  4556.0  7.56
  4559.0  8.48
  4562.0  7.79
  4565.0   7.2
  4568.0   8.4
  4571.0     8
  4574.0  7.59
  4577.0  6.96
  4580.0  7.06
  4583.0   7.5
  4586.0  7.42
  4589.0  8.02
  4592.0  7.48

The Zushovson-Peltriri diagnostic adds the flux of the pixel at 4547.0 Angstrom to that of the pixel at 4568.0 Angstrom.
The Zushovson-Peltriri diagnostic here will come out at 16.7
